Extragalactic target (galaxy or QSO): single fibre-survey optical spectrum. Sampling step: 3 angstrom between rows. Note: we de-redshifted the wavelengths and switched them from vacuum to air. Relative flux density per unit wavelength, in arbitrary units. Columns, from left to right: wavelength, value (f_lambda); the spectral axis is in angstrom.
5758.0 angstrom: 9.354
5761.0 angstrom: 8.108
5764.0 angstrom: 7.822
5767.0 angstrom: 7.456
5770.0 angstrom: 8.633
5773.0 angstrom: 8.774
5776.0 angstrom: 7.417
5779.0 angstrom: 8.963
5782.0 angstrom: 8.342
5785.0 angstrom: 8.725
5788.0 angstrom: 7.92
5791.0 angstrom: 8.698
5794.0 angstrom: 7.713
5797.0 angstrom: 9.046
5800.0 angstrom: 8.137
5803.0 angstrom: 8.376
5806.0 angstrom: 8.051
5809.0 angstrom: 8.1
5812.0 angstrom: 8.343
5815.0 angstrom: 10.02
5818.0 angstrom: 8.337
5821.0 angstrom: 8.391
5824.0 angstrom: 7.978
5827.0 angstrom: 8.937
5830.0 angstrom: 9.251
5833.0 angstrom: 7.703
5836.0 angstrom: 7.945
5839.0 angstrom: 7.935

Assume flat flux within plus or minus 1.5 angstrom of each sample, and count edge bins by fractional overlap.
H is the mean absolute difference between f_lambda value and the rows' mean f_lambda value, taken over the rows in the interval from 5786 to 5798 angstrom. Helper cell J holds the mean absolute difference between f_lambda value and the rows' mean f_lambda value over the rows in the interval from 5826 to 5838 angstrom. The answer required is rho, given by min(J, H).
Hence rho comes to 0.53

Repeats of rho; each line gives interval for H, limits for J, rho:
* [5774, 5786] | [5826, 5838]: 0.48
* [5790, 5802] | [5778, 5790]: 0.36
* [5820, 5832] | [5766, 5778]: 0.45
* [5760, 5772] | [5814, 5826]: 0.37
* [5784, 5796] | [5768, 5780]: 0.45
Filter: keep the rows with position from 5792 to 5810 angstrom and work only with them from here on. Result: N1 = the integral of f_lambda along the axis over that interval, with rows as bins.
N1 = 149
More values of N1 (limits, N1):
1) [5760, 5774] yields 114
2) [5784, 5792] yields 67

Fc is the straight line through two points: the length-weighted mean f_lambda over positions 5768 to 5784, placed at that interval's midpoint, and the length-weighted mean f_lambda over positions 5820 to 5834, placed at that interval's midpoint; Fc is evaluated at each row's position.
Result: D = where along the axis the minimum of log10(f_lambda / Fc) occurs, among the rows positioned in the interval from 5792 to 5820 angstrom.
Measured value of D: 5794.0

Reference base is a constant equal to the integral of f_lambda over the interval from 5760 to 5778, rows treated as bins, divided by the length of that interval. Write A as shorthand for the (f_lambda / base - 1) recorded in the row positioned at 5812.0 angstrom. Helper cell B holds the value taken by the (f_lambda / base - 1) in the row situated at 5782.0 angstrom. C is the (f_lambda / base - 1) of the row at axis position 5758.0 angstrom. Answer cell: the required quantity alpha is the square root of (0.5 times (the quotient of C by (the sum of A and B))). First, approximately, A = 0.04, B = 0.035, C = 0.16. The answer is 1.1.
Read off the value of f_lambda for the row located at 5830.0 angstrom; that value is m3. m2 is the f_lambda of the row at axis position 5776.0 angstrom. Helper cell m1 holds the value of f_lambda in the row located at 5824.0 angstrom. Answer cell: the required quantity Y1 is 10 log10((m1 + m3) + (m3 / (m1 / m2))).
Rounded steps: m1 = 7.978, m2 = 7.417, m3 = 9.251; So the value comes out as 14.1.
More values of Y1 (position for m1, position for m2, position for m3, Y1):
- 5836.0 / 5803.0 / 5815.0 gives 14.6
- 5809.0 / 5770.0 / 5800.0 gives 14.0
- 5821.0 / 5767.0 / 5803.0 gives 13.8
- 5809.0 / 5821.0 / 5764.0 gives 13.8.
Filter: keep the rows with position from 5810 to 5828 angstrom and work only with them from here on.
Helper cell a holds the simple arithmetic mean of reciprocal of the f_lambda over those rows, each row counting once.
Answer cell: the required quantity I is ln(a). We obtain -2.15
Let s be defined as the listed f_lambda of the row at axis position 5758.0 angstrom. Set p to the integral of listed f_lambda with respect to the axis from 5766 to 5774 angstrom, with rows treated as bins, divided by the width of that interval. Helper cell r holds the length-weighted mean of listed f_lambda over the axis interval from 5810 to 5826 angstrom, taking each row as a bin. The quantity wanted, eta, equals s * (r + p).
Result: 158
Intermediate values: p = 8.31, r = 8.61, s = 9.354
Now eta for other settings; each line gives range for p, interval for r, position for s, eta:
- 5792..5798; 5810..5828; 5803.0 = 142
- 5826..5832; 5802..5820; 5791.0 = 152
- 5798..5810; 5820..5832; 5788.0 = 133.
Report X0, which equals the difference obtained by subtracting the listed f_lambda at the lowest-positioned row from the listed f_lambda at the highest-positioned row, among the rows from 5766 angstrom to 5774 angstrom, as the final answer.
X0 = 1.3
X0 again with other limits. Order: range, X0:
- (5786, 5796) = -0.2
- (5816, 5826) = -0.4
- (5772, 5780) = 0.2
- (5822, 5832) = 1.3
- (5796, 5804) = -0.7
